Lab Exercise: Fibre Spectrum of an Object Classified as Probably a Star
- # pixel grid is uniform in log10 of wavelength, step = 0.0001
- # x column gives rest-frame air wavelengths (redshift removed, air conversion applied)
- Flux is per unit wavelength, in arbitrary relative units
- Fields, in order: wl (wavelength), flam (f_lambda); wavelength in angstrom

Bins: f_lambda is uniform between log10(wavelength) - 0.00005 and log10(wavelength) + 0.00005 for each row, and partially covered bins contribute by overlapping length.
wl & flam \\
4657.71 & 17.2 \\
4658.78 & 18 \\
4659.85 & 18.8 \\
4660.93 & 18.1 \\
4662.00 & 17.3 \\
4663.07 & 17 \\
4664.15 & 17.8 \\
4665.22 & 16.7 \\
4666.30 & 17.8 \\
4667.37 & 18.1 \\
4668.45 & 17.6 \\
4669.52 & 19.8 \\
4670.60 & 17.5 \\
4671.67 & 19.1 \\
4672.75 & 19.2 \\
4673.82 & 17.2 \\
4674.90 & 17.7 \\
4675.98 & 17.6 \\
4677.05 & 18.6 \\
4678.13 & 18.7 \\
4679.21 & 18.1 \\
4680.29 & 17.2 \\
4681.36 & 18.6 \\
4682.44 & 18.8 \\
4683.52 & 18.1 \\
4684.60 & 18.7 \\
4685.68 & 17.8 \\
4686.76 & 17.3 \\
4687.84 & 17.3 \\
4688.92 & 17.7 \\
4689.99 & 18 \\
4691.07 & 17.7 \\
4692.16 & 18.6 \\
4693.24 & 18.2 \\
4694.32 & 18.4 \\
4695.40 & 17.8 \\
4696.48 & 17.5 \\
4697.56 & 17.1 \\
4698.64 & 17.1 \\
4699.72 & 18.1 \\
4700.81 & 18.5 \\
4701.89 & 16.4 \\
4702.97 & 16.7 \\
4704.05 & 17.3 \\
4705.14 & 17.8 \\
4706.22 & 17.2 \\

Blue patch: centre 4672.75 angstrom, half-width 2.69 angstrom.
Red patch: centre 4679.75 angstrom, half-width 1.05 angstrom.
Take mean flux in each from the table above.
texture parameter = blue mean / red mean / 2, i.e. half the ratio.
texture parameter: 0.514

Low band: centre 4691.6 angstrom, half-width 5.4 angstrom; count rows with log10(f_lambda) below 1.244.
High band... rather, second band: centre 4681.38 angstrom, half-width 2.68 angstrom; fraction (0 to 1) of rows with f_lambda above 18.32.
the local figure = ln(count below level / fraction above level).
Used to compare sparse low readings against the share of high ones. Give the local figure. 2.0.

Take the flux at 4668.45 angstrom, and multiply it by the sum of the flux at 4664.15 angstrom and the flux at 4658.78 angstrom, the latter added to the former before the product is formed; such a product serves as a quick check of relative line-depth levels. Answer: 630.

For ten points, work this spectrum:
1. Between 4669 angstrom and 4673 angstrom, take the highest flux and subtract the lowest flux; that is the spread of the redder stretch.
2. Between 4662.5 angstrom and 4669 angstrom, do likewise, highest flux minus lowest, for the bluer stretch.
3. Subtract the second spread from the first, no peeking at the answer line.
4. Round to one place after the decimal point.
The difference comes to 0.9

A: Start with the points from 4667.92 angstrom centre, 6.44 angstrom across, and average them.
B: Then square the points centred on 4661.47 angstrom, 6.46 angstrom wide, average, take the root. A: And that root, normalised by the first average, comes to 1.00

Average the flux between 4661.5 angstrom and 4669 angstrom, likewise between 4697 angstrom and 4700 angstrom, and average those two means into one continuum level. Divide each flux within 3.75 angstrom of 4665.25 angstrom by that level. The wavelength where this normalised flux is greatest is 4667.37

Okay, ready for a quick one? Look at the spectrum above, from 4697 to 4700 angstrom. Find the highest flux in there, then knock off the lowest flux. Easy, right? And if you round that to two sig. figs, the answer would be 1.0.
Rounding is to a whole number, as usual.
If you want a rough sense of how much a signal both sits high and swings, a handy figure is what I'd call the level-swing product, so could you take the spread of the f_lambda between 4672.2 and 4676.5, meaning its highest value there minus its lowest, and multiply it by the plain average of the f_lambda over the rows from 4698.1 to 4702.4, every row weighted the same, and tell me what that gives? 35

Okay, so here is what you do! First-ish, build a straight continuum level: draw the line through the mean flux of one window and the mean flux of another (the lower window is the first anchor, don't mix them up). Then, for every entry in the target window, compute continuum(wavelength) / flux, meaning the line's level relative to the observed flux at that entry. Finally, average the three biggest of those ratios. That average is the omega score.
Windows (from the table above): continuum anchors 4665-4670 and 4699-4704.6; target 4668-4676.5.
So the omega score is 1.03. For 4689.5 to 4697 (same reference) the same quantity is 0.99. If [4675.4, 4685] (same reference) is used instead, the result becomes 1.01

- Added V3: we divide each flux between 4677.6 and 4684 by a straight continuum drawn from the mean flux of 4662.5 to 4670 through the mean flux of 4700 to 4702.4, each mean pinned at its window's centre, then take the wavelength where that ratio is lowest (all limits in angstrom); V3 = 4680.29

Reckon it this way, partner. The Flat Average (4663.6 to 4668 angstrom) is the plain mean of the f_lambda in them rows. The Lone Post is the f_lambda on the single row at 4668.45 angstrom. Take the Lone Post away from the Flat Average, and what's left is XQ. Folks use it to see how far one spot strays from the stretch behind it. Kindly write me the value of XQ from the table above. 0.0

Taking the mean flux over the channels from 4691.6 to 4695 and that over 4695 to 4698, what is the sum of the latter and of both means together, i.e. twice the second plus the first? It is 53.3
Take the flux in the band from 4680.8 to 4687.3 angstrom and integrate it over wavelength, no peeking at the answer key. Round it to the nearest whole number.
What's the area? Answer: 118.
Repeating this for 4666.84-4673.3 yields 120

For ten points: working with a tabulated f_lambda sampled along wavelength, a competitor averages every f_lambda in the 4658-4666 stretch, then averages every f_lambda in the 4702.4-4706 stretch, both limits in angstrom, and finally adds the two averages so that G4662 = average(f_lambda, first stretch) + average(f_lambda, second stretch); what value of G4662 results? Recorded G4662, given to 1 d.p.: 34.9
